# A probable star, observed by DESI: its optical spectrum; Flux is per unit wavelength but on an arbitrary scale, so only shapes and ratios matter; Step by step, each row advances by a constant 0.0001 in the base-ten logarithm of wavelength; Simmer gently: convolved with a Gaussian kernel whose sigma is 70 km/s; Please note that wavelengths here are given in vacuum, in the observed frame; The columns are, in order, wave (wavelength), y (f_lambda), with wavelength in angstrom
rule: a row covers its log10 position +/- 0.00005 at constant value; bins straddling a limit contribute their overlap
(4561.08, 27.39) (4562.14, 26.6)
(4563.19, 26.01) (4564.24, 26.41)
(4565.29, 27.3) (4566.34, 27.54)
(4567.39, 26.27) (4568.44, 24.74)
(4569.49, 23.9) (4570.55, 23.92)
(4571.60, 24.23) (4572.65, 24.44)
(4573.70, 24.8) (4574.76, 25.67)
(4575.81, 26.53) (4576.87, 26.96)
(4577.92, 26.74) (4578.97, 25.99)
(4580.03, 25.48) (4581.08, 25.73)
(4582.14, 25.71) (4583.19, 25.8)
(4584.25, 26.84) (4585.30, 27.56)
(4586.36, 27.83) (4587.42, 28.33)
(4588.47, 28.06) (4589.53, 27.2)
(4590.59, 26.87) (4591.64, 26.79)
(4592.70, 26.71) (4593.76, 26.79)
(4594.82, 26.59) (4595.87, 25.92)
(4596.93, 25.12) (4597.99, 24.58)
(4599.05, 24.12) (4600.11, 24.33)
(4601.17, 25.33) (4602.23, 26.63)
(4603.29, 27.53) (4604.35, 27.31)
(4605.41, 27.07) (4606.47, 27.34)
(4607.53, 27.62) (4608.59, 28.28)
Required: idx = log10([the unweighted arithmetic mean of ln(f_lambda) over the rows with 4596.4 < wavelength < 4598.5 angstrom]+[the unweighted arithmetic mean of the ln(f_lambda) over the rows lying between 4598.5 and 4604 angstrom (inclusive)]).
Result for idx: 0.810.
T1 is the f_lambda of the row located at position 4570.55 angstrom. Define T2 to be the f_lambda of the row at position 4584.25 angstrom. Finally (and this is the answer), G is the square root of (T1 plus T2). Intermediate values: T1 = 23.92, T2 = 26.84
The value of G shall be 7.12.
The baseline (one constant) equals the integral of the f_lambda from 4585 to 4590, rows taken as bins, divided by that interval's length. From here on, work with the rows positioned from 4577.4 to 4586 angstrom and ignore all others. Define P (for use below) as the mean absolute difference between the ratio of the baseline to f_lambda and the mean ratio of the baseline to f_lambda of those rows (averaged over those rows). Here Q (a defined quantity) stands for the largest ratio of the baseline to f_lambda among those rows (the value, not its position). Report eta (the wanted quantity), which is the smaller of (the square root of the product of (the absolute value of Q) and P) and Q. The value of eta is 0.16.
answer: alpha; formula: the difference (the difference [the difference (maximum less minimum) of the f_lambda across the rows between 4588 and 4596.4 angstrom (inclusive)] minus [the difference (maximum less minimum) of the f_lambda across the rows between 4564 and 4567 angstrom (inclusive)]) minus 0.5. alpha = 0.5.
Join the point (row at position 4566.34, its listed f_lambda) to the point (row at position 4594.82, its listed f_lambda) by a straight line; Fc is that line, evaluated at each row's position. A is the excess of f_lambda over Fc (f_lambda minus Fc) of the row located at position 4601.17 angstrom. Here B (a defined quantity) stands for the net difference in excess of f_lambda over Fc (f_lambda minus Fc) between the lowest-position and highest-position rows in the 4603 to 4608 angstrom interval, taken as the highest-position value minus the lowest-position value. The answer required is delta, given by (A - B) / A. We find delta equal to 1.2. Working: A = -1.0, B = 0.2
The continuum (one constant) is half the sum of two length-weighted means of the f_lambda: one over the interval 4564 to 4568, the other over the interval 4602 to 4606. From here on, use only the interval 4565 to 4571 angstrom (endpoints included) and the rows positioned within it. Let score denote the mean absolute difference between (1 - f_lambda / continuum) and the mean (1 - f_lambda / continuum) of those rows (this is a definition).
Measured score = 0.053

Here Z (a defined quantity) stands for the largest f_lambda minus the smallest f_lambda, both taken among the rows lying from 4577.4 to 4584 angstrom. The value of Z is 1.3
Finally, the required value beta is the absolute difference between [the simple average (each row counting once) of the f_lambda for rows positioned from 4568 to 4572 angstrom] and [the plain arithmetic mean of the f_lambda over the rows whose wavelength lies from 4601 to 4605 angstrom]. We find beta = 2.5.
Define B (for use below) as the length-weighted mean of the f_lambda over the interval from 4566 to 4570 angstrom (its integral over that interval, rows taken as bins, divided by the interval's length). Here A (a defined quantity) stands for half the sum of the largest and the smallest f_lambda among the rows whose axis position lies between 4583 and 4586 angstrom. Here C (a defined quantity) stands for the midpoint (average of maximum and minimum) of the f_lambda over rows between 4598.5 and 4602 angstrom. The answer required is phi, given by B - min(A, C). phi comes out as 0.84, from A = 26.7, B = 25.6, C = 24.7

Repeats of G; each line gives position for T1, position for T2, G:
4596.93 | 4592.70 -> 7.20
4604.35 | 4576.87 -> 7.37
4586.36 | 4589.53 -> 7.42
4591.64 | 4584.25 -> 7.32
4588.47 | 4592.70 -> 7.40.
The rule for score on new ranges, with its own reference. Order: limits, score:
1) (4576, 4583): 0.018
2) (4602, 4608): 0.010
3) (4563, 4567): 0.022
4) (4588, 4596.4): 0.014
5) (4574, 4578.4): 0.015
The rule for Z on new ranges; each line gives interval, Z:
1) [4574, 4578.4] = 1.3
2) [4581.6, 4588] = 2.6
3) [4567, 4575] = 2.4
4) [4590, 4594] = 0.2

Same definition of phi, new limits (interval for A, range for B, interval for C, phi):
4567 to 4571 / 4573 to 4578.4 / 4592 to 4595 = 0.98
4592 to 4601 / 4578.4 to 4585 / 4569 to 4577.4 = 0.58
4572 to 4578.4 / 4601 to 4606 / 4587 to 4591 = 1.19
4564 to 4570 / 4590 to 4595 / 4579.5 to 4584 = 1.11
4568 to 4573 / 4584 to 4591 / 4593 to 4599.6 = 3.24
